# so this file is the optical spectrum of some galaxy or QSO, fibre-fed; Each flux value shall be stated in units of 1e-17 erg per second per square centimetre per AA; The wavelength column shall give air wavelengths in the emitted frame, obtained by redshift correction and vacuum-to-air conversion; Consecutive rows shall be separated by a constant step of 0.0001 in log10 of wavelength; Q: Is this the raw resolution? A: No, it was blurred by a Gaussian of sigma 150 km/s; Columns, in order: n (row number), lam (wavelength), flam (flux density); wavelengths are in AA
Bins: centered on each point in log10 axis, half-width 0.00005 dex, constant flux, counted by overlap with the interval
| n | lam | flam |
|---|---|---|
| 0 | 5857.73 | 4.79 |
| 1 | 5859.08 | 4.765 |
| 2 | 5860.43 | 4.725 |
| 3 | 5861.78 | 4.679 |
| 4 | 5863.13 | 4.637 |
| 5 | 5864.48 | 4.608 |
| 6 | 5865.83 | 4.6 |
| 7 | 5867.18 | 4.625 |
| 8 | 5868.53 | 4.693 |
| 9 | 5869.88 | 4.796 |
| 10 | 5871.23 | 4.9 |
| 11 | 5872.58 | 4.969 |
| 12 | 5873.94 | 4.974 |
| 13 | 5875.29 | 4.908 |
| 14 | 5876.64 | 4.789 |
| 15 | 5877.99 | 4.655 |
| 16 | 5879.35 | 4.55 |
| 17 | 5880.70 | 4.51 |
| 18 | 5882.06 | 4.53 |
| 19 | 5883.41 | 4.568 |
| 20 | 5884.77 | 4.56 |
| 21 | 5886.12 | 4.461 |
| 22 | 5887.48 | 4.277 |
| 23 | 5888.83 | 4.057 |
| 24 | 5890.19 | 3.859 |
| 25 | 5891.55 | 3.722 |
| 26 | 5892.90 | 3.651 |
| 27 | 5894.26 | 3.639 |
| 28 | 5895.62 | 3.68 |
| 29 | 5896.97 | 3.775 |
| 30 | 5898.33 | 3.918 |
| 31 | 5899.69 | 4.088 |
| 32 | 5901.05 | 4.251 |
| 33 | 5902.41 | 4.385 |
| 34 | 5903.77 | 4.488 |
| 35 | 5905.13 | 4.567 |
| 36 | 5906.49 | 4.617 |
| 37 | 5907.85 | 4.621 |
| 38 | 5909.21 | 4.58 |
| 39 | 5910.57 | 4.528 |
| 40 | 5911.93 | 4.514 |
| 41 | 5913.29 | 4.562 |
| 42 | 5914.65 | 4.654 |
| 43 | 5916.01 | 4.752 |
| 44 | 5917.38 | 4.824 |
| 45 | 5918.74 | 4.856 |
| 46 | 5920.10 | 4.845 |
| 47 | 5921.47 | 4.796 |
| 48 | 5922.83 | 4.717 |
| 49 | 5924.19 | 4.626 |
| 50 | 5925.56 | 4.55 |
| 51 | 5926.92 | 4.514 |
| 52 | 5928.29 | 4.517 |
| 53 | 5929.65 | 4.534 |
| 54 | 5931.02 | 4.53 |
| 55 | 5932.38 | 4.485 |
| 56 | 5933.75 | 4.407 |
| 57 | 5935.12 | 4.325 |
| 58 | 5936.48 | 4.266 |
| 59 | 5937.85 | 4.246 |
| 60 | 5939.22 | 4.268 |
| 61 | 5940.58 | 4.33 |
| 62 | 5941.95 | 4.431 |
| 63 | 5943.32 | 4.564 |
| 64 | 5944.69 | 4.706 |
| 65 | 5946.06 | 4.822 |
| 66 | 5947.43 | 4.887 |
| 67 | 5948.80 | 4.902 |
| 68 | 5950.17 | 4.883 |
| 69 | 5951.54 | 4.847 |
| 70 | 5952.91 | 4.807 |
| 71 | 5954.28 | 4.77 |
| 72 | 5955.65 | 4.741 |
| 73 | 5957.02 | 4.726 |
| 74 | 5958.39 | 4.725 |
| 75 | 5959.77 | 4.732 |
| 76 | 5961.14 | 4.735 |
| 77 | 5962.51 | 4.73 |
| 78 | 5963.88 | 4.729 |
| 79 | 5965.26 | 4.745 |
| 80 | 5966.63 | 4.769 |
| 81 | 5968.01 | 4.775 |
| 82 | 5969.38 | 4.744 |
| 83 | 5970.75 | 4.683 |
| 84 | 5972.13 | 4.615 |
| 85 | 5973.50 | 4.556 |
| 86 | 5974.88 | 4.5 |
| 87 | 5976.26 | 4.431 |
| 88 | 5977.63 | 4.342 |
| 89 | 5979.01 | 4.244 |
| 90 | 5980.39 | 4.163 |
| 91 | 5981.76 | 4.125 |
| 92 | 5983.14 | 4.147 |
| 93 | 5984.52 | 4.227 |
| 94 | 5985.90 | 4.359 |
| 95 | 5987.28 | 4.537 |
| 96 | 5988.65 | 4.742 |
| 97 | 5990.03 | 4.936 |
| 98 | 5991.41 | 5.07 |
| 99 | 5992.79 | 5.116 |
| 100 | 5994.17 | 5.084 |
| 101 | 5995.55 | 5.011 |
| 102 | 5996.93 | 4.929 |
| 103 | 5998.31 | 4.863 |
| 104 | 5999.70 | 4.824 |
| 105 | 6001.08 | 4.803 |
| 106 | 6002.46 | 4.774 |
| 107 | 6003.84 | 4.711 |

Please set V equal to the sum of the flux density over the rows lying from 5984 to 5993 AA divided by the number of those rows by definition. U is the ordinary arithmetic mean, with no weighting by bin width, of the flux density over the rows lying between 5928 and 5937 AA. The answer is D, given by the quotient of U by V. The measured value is 0.94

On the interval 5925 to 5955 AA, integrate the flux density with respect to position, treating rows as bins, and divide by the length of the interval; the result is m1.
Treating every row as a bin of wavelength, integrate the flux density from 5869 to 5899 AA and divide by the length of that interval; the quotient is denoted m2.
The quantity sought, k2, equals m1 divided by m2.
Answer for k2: 1.050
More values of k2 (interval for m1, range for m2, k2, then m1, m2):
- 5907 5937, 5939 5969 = 0.974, 4.59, 4.72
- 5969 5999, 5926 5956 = 1.007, 4.61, 4.58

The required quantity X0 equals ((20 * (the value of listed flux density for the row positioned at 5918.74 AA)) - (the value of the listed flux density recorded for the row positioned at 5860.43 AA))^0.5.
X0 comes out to 9.6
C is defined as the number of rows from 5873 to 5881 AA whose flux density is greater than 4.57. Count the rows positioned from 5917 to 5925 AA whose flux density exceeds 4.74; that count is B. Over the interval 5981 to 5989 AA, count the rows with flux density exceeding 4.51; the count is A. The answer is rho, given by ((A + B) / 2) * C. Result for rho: 12.0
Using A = 2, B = 4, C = 4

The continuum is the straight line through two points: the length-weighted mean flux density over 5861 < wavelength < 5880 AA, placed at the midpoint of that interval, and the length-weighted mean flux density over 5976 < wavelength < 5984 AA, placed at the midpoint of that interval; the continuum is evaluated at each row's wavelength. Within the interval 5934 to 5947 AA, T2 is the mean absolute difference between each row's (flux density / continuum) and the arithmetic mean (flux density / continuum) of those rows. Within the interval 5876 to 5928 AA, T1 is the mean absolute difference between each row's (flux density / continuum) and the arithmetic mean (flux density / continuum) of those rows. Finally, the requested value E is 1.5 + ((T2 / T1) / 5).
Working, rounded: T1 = 0.068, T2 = 0.042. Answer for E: 1.62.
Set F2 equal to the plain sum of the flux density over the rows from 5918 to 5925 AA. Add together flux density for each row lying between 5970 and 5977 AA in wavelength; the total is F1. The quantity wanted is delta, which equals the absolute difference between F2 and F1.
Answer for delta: 1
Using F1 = 23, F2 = 24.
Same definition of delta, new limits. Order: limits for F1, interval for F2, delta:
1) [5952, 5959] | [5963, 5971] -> 5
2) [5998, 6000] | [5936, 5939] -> 1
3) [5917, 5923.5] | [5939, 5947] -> 3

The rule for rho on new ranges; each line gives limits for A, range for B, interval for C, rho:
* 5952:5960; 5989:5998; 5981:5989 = 6.0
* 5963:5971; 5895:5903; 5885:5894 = 0.0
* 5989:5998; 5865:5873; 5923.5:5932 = 4.5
